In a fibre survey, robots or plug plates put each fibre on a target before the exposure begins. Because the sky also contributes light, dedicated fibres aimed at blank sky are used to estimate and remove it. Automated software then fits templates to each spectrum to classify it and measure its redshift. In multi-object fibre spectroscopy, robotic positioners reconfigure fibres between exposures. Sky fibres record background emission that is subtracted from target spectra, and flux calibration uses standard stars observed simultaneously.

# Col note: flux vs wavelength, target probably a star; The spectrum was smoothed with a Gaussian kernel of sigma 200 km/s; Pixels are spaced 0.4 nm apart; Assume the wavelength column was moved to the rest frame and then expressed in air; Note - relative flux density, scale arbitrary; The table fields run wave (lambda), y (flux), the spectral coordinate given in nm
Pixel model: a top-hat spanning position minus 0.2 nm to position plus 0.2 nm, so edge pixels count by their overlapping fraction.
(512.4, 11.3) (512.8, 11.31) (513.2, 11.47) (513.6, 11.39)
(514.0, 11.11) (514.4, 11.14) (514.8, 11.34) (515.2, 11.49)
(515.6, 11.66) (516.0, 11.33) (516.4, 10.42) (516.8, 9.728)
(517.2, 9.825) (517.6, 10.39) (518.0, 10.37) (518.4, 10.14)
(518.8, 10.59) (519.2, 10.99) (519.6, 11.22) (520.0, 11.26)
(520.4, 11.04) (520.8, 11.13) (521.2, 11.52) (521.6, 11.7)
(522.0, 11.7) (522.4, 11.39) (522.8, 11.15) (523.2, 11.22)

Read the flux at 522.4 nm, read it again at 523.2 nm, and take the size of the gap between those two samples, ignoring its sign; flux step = 0.2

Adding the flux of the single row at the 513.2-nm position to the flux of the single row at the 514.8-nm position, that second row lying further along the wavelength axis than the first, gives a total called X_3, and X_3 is 22.8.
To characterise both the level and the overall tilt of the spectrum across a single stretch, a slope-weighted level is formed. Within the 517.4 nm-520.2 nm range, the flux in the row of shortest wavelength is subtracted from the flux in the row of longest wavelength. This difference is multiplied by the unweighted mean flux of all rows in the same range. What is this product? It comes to 9.3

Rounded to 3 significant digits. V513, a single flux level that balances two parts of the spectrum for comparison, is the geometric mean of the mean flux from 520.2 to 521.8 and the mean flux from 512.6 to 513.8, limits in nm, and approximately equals 11.4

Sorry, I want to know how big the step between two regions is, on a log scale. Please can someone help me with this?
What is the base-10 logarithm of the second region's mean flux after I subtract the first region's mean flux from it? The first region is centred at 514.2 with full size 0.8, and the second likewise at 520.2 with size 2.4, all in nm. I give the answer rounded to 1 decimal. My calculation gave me -1.2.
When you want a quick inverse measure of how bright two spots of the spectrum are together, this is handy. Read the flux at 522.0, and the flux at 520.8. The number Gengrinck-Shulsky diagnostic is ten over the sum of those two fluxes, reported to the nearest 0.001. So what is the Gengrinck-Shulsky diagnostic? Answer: 0.438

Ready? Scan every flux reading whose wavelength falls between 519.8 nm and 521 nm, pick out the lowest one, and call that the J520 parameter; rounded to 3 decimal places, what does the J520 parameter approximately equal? 11.040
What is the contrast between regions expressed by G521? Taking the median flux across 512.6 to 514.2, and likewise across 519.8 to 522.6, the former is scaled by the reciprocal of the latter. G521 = 1.00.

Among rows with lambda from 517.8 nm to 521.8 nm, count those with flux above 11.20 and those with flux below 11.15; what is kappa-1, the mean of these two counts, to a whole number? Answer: 5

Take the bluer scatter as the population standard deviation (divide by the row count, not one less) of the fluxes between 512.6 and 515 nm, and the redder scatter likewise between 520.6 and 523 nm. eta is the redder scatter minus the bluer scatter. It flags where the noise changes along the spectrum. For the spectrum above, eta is 0.10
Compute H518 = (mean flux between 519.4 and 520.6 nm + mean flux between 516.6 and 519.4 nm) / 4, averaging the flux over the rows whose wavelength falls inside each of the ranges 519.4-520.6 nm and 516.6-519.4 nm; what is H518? 5.37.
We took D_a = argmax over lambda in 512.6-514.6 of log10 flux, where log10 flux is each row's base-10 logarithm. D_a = 513.2 nm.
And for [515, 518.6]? 515.6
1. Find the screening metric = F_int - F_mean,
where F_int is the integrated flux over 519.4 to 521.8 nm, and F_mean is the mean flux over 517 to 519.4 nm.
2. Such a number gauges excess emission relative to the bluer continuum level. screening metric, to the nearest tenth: 16.8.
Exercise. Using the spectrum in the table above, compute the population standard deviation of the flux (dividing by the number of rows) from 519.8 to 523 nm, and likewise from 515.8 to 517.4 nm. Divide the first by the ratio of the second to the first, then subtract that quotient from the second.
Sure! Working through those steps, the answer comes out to 0.55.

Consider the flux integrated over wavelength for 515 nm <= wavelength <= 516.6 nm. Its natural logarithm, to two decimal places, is 2.89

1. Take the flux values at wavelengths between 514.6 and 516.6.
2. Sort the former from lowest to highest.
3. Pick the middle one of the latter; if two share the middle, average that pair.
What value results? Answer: 11.34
